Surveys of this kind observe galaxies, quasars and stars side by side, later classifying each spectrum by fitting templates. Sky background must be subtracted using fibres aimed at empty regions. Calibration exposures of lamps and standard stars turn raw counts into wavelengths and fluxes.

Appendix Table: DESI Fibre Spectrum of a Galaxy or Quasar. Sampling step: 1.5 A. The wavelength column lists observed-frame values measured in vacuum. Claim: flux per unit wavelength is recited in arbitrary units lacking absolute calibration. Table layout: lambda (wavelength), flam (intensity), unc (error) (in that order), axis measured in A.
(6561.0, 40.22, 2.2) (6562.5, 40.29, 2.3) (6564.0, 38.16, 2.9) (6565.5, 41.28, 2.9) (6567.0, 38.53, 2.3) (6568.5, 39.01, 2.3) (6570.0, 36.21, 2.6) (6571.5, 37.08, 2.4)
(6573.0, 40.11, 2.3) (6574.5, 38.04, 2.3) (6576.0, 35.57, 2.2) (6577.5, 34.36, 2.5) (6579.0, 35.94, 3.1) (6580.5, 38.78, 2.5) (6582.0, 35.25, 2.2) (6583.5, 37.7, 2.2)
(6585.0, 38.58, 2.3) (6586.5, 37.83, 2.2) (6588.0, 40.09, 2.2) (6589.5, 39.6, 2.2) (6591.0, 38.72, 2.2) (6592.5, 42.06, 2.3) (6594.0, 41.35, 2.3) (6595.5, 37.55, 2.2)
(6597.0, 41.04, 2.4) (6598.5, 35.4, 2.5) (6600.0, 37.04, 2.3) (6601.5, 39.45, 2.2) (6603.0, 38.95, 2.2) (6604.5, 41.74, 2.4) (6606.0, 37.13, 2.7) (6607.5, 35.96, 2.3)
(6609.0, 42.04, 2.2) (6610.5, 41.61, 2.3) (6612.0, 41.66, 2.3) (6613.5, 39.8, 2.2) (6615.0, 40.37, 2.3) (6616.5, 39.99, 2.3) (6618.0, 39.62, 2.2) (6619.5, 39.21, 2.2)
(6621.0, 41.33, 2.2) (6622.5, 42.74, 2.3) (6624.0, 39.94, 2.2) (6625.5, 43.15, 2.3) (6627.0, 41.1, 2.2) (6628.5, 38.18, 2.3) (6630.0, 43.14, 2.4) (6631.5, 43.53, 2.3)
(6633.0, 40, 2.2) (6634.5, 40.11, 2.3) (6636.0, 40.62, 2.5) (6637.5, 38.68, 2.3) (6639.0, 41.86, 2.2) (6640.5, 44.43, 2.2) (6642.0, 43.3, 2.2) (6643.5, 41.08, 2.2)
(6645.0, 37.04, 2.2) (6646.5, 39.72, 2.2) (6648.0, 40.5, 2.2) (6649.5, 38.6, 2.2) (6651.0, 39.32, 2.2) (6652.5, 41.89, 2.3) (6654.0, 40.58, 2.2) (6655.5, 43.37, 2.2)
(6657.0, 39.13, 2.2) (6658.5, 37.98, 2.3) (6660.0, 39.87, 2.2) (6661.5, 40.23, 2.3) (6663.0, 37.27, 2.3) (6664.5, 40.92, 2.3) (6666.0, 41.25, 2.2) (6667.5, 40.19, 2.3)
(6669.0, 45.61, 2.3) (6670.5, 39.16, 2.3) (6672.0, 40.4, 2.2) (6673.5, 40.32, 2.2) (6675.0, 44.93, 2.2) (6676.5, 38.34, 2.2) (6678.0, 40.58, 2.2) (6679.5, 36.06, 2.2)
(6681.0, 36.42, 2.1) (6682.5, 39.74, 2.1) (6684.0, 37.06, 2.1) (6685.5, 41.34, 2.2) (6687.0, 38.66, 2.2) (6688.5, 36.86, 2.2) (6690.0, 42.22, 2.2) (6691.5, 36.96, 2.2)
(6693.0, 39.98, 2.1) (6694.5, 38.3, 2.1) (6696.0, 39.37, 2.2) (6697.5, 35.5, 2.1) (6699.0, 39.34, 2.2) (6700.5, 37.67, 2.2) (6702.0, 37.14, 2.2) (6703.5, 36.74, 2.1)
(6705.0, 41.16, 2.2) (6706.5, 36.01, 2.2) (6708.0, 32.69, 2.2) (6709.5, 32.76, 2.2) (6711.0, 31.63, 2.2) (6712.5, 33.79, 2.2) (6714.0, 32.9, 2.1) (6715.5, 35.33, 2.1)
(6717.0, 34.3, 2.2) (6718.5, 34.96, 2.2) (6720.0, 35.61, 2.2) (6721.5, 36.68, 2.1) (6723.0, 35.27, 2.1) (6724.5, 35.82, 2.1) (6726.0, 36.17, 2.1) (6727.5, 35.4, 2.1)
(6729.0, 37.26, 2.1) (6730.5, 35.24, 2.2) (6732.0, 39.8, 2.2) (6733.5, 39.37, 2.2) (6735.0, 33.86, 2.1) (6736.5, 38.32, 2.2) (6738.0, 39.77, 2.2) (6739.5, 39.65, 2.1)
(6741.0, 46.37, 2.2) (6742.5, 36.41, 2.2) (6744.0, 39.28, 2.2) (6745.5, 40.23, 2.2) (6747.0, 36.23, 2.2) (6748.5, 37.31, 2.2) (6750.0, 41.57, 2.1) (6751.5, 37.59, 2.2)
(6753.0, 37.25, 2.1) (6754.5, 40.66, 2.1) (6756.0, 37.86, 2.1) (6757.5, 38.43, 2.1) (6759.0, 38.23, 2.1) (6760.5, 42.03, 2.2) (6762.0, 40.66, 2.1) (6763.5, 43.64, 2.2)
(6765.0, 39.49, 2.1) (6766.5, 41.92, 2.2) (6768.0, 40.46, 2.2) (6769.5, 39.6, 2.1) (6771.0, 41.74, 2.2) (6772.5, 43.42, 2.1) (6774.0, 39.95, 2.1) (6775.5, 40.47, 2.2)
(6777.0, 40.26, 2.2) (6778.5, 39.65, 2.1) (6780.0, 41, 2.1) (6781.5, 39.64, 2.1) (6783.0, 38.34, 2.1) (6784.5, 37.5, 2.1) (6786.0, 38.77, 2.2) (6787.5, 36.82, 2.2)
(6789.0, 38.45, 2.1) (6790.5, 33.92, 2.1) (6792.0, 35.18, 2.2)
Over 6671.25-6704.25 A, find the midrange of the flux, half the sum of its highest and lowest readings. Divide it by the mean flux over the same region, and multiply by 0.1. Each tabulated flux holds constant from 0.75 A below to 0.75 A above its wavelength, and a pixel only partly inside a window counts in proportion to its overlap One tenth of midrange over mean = 0.104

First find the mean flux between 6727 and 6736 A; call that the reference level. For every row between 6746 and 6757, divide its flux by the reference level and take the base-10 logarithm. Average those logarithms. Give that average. 0.02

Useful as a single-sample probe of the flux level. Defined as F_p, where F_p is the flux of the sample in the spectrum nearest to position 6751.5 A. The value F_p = 37.59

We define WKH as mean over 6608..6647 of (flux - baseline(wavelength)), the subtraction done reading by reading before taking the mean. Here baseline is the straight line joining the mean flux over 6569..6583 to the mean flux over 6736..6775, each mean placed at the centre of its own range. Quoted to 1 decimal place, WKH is 3.2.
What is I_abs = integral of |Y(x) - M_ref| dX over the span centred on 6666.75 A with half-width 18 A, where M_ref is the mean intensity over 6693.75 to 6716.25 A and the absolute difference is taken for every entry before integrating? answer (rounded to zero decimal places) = 142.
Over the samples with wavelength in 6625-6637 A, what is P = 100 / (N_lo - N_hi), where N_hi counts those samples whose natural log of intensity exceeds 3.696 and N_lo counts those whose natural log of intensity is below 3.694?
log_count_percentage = -50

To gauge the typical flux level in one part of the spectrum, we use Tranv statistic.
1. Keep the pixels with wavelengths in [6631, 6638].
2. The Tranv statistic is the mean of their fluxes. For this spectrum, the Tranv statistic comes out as 40.6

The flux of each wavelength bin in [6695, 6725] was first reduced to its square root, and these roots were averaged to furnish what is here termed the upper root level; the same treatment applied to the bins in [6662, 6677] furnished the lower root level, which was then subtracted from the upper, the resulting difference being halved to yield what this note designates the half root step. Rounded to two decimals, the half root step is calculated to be -0.21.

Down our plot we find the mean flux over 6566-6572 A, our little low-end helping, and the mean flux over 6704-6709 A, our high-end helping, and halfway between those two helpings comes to 37.16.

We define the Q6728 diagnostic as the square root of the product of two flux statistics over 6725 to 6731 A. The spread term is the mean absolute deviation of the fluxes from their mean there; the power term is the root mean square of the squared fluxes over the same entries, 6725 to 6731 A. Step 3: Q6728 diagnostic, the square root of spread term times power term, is 30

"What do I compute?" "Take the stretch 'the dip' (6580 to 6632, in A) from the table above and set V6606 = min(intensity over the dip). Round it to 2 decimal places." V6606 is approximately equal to 35.25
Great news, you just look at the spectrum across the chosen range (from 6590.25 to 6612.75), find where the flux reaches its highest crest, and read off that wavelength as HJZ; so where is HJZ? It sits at 6592.5 A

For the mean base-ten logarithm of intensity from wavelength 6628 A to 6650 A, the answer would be 1.61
